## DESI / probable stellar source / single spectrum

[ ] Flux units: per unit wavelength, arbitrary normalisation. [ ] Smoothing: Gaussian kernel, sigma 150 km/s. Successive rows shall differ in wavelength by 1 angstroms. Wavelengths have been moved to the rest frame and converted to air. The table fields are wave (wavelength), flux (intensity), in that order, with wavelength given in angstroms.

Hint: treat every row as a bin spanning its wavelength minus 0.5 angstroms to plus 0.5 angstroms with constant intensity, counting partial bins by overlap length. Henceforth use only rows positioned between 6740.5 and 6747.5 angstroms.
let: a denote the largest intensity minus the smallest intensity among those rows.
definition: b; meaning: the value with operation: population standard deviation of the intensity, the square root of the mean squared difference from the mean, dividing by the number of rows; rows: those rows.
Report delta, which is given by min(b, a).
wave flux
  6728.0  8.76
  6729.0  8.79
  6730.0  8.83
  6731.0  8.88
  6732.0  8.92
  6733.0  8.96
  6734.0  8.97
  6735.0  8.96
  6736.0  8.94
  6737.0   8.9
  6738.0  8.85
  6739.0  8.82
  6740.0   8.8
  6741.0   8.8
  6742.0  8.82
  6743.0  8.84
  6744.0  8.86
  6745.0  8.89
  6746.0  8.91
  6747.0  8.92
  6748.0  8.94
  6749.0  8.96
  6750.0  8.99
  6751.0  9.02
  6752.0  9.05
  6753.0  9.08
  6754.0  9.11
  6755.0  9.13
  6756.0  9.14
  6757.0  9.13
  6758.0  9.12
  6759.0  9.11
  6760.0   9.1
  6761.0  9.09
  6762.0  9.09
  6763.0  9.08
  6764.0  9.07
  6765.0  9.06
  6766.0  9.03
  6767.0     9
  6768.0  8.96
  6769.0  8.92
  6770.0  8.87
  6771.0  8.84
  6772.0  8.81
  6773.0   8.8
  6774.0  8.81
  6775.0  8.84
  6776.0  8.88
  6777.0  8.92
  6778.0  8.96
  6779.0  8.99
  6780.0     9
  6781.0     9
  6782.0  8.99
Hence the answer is 0.04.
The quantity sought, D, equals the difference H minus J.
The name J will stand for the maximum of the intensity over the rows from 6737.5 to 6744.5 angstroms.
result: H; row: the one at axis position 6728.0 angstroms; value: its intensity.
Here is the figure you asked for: -0.10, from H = 8.76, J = 8.86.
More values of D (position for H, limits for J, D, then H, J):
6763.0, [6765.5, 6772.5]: 0.05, 9.08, 9.03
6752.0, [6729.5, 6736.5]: 0.08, 9.05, 8.97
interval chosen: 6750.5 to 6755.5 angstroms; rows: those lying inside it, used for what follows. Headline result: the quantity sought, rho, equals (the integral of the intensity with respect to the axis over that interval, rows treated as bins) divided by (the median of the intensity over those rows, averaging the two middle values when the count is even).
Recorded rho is 5.00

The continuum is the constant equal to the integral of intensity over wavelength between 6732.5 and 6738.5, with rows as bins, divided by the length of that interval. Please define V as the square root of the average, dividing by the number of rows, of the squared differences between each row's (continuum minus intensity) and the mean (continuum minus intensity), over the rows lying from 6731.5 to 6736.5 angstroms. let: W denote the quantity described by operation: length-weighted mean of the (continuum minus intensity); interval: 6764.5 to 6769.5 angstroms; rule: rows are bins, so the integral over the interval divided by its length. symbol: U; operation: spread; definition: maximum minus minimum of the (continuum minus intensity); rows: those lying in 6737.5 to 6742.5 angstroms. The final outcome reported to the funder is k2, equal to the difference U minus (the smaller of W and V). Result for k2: 0.11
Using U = 0.050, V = 0.018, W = -0.06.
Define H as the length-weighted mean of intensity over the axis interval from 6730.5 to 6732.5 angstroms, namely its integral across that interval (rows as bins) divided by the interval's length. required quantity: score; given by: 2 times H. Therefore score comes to 17.8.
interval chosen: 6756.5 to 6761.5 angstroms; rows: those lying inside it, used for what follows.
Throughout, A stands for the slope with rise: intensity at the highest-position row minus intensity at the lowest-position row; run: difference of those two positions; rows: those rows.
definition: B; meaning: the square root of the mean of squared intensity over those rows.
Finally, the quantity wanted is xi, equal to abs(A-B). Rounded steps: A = -0.010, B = 9.11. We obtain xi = 9.12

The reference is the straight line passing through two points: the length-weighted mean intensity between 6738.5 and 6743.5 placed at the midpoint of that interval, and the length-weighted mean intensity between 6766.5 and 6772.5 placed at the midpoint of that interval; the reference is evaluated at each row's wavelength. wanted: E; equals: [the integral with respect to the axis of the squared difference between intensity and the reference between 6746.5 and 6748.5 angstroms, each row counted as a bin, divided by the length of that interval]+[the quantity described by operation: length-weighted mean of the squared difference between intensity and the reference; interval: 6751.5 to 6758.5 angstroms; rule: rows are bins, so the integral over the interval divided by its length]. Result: 0.07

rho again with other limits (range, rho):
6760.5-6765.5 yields 5.00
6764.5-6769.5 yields 5.00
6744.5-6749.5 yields 5.00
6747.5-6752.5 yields 5.00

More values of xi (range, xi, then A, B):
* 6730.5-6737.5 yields 8.93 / 0.003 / 8.93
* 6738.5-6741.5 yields 8.82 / -0.010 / 8.81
